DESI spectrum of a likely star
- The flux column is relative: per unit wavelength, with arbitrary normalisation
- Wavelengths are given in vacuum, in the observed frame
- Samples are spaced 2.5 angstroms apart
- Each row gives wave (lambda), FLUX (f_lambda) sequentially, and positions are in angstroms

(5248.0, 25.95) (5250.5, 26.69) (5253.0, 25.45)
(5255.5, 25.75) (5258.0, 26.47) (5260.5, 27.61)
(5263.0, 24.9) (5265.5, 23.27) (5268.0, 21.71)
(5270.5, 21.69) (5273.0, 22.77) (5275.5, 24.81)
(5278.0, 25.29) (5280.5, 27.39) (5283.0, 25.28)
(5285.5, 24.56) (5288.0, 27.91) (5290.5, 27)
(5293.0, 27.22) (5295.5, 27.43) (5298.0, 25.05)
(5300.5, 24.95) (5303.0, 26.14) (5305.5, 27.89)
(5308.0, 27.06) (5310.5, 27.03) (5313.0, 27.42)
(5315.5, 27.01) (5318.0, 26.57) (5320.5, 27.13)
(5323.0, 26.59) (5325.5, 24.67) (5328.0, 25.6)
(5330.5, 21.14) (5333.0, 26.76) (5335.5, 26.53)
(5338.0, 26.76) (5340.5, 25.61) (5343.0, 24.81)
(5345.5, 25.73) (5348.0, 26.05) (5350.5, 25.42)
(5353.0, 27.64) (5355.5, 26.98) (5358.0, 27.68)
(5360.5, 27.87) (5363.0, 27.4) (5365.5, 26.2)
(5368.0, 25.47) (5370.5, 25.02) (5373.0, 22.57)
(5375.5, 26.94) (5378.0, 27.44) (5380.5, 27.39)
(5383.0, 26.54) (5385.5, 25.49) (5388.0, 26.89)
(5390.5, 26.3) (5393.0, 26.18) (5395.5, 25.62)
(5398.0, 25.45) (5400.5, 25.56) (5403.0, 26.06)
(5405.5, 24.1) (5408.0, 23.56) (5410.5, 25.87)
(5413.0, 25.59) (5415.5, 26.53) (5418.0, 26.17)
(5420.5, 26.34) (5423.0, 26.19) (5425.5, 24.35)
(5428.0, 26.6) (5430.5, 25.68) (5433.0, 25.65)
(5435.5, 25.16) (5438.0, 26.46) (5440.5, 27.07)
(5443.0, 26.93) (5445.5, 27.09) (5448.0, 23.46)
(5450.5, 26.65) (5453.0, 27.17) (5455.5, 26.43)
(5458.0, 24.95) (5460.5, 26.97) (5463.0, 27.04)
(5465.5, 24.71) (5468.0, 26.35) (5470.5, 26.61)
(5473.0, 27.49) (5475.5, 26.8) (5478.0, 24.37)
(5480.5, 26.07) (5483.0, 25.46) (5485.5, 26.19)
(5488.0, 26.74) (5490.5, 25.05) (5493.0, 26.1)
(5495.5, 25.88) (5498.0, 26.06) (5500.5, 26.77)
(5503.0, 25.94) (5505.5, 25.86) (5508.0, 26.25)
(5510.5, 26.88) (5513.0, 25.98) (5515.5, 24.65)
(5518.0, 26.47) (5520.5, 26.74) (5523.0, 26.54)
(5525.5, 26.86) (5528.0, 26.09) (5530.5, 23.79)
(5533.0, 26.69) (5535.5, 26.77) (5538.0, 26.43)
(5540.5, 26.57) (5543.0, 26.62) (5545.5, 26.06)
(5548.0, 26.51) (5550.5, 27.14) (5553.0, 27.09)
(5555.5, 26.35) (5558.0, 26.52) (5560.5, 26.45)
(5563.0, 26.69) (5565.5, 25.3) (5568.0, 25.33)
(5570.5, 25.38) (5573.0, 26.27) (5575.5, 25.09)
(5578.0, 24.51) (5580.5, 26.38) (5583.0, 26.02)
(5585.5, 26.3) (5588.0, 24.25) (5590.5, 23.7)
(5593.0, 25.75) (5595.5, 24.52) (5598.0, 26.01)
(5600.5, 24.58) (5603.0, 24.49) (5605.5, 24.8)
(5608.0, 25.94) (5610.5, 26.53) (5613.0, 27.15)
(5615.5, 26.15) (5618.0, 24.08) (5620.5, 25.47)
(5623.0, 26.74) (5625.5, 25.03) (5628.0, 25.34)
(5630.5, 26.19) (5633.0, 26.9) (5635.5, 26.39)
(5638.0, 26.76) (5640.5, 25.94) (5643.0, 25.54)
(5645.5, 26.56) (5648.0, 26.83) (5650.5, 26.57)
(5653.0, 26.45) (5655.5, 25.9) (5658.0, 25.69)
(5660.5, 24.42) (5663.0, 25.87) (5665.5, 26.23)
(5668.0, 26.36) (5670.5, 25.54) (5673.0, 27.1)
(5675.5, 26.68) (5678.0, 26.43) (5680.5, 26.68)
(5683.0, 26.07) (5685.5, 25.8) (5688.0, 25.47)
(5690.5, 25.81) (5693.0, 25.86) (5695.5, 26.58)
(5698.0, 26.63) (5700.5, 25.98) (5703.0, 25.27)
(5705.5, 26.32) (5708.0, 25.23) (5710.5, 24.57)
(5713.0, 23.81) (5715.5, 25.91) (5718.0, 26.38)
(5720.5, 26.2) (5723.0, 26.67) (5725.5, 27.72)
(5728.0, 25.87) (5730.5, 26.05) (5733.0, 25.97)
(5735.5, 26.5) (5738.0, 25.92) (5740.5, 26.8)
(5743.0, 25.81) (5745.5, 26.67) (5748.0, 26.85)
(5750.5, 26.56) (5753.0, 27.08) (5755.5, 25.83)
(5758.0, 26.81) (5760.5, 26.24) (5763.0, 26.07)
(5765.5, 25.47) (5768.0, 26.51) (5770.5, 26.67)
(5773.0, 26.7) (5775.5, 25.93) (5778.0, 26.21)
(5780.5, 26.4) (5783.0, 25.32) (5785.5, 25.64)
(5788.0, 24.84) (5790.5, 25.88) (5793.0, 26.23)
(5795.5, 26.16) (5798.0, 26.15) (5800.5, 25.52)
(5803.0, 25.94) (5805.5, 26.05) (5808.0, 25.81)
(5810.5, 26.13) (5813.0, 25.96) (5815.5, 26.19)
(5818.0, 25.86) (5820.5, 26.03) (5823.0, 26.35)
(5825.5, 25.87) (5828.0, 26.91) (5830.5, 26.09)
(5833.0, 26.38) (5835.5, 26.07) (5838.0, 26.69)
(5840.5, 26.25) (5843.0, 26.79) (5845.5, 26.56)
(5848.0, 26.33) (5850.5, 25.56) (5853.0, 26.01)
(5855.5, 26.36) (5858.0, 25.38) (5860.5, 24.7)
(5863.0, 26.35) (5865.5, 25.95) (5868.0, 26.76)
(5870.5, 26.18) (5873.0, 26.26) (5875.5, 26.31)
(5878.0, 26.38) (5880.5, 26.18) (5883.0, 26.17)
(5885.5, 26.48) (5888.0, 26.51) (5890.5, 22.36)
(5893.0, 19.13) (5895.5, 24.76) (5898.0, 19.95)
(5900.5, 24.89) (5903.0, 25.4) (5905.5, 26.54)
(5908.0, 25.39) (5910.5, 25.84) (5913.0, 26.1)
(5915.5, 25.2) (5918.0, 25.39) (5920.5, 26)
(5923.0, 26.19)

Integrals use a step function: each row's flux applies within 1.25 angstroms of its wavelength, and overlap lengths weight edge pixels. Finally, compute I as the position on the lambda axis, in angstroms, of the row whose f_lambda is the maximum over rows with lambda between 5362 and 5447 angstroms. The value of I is 5378.0 angstroms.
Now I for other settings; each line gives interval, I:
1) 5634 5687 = 5673.0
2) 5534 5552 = 5550.5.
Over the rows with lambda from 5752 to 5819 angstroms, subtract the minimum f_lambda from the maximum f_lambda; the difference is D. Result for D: 2.2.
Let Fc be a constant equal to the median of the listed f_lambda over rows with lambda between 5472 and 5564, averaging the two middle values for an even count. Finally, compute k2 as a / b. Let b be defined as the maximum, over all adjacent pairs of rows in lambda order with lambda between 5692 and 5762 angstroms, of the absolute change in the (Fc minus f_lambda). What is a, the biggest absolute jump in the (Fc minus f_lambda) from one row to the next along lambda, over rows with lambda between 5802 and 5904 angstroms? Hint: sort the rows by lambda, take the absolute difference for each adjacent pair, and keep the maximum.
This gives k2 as 2.7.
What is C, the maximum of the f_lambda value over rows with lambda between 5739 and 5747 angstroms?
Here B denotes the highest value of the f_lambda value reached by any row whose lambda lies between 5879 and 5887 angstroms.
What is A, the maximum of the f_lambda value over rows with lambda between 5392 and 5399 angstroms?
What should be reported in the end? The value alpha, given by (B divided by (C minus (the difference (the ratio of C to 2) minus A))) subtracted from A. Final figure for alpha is 25.5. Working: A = 26.18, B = 26.48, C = 26.8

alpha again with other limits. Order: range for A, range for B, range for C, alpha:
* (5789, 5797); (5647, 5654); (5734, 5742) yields 25.6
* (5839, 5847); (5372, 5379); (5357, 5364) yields 26.1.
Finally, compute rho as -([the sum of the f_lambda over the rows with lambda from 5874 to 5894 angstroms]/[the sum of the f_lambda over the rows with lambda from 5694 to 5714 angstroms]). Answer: -0.976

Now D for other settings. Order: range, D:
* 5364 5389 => 4.9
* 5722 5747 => 1.9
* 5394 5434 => 3.0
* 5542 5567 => 1.8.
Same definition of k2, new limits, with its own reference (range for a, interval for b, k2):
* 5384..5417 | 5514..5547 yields 0.8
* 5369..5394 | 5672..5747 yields 2.1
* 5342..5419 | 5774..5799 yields 4.0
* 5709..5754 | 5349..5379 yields 0.5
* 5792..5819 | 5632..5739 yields 0.3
